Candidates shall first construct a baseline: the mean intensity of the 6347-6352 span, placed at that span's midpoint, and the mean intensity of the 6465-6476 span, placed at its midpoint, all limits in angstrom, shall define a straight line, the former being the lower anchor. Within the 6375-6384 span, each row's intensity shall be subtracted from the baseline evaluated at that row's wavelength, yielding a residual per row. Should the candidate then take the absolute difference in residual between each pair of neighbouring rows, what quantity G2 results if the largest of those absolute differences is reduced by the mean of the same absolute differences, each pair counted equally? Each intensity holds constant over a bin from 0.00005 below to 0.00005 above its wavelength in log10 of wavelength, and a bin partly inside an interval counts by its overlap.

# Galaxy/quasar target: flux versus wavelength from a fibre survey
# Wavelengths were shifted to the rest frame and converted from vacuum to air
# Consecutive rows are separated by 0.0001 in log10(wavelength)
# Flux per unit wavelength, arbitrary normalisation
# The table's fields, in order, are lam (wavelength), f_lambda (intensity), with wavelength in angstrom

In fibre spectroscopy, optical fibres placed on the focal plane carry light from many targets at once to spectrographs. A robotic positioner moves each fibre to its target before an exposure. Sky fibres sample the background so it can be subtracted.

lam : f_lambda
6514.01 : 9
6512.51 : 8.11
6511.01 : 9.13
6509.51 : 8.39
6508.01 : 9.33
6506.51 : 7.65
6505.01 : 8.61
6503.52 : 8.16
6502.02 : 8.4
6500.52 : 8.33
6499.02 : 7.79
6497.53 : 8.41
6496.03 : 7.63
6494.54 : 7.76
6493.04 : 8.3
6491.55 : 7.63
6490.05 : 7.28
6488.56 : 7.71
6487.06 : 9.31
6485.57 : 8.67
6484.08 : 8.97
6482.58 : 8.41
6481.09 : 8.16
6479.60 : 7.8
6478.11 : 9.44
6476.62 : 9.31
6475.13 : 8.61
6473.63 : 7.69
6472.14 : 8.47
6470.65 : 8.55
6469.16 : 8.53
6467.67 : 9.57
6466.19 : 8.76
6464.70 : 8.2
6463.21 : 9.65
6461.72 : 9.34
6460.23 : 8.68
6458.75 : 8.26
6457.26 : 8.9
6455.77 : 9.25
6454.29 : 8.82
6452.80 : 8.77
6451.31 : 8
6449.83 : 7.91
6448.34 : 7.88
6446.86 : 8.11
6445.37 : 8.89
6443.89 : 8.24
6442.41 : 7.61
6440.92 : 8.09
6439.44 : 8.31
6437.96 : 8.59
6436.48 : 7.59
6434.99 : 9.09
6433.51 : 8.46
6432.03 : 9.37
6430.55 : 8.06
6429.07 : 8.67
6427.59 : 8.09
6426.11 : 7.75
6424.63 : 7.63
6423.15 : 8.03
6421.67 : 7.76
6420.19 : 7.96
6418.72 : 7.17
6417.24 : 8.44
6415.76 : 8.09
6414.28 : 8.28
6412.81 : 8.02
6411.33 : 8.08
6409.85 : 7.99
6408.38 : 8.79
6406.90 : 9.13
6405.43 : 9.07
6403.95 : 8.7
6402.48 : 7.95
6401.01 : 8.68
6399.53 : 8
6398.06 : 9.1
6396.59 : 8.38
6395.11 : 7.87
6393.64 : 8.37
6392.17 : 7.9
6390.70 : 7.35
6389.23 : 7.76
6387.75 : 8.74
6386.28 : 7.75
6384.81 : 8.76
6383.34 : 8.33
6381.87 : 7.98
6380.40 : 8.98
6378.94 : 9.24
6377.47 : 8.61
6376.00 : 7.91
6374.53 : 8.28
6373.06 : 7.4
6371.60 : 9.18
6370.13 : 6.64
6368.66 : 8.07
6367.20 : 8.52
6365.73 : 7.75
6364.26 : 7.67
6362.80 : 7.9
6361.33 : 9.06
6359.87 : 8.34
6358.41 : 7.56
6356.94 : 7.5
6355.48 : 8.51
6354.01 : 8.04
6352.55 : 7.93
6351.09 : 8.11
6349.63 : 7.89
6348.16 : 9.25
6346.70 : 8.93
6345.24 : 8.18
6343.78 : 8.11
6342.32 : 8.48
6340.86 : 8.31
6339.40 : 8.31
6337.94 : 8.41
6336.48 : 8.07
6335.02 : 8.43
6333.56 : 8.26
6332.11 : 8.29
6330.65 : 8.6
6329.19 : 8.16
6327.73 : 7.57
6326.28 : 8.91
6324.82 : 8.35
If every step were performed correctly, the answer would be 0.41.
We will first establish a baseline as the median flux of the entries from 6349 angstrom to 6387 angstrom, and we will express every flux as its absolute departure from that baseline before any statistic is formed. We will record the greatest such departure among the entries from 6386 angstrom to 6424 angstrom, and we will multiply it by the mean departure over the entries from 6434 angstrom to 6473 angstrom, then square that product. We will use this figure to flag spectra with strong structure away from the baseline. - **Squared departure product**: 0.39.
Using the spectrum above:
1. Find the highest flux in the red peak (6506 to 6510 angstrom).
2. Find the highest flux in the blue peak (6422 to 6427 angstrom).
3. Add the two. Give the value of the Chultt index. 17.4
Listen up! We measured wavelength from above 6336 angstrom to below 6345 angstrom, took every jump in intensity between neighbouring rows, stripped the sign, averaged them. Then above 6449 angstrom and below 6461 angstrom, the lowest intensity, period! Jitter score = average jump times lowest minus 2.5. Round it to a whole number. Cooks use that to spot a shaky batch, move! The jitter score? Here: -1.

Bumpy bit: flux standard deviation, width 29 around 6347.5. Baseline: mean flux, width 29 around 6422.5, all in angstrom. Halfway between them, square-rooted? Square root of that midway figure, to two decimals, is 2.07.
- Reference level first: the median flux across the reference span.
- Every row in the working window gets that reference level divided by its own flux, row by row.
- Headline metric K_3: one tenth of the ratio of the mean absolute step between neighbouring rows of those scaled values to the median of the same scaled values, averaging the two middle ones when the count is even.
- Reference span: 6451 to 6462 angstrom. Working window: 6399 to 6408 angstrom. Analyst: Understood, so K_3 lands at 0.0064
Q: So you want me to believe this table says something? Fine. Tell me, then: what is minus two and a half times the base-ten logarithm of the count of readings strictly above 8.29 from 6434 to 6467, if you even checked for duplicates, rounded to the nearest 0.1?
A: -2.7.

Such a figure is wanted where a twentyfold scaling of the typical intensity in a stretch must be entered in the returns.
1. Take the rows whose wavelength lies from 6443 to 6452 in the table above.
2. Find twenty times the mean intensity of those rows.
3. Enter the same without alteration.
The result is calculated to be 163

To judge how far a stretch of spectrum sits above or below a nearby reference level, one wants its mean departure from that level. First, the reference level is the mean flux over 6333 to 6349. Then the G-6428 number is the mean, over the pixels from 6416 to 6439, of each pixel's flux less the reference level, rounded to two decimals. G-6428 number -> -0.25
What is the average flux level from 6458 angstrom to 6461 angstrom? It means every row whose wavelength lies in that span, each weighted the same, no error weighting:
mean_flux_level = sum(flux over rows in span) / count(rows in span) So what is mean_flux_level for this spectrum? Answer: 8.5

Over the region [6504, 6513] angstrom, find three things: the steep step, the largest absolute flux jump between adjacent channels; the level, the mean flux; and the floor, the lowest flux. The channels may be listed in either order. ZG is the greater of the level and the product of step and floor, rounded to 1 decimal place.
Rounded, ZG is 12.9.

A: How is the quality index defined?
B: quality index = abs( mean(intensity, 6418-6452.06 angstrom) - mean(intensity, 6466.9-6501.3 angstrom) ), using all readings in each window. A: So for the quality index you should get 0.22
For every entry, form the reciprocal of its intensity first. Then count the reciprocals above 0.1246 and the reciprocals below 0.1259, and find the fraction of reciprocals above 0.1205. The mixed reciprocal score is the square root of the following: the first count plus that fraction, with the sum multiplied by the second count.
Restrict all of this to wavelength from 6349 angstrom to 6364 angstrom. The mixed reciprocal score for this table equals 5.3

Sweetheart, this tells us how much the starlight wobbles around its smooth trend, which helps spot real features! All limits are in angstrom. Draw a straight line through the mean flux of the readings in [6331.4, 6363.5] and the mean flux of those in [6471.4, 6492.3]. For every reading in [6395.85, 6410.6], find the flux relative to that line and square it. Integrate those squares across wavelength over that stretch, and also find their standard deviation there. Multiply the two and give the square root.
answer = 1.0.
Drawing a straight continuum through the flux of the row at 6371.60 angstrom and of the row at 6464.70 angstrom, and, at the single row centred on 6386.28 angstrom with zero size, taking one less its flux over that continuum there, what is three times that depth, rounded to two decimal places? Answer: 0.42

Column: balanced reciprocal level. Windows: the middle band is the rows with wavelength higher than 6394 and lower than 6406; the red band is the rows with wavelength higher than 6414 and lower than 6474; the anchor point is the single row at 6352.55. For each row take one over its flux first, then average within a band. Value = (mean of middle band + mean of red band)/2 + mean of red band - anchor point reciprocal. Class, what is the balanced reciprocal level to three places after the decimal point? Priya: 0.113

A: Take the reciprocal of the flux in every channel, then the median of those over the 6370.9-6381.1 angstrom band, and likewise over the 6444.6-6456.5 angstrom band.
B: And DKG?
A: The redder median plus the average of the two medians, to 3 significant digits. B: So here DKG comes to 0.236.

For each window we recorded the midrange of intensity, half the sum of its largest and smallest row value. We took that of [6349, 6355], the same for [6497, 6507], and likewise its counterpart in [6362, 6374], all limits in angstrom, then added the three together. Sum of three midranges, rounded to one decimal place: 24.0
